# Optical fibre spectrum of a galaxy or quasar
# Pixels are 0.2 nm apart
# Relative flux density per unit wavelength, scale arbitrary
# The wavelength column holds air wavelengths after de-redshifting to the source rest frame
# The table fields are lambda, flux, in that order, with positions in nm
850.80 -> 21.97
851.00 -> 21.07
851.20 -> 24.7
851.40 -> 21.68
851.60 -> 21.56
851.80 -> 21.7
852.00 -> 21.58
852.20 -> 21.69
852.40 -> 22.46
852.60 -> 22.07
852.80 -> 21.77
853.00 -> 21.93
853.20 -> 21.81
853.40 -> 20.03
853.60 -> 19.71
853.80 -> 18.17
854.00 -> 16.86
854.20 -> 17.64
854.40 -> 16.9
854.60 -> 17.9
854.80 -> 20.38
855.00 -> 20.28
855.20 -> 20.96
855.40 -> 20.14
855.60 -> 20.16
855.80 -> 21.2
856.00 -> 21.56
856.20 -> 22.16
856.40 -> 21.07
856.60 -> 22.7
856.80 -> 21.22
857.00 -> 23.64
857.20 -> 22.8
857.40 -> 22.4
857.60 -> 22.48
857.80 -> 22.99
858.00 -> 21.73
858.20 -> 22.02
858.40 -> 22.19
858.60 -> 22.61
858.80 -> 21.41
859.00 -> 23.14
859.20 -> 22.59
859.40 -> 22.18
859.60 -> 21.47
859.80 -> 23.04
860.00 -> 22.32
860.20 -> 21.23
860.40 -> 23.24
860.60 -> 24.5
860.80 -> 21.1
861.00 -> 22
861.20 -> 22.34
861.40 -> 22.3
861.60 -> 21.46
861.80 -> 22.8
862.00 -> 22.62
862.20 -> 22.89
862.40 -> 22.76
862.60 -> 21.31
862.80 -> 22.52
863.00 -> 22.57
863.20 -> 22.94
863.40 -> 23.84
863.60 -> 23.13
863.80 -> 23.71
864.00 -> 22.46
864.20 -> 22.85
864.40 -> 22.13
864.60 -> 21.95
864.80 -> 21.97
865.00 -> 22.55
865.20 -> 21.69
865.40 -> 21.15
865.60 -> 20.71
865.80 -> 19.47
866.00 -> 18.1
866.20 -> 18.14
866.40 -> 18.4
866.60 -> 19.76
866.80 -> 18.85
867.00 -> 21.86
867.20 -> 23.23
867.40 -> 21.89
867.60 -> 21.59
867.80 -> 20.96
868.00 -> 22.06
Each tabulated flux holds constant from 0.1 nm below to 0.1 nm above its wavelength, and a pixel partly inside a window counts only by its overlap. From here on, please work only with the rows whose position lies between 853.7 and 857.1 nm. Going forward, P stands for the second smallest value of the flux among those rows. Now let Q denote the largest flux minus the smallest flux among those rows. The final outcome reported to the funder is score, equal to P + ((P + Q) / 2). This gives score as 28.7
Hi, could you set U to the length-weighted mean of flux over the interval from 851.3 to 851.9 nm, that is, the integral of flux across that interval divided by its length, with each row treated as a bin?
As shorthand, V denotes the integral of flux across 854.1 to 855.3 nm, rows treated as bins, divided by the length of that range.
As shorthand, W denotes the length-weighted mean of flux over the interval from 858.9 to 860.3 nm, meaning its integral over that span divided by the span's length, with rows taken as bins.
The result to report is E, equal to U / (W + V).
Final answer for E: 0.524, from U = 21.6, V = 19.0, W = 22.3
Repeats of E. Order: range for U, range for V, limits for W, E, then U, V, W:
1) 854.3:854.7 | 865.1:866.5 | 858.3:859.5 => 0.414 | 17.4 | 19.7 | 22.4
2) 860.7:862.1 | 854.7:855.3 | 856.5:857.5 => 0.513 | 22.1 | 20.5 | 22.6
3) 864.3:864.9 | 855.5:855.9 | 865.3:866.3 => 0.548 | 22.0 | 20.7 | 19.5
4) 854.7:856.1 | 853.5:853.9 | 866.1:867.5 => 0.527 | 20.7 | 18.9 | 20.3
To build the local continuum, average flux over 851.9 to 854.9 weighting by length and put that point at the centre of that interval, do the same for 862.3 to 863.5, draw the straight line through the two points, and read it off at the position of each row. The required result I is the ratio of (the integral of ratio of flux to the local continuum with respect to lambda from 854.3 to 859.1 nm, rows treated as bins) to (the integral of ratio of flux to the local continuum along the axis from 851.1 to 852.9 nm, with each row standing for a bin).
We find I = 2.4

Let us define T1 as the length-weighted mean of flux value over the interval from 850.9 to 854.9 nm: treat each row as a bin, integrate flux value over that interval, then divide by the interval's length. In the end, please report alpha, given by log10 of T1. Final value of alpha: 1.31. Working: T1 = 20.6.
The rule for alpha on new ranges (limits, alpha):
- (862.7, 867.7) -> 1.33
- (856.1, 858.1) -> 1.35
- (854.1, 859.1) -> 1.33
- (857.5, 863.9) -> 1.35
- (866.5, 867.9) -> 1.33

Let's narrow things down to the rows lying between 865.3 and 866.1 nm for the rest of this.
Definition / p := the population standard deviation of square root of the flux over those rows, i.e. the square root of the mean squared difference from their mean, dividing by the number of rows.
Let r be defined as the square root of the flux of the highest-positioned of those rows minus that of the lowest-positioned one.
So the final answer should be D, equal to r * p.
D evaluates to -0.046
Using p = 0.13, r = -0.34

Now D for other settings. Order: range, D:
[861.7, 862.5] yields 0.000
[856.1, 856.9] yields -0.007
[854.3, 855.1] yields 0.068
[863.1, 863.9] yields 0.003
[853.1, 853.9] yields -0.059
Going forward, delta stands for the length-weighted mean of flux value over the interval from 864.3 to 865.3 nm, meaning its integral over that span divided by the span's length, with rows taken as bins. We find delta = 22.1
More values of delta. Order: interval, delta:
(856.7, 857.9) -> 22.6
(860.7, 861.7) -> 21.8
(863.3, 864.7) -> 22.9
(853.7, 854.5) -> 17.4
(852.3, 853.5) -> 21.7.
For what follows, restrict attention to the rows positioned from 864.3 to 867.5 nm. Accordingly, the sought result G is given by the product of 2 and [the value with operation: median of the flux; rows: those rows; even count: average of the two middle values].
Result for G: 42.8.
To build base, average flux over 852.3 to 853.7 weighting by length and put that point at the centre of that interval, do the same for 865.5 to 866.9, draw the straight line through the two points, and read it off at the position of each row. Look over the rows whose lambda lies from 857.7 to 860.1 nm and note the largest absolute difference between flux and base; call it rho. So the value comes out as 2.85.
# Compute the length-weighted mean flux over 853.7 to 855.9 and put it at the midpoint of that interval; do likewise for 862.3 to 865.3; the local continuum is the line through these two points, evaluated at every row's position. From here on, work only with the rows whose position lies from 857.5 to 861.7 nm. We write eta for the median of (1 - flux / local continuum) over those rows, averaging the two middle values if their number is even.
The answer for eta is -0.07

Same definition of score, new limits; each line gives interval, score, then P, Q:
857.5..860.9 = 33.5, 21.23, 3.4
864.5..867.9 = 29.8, 18.14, 5.1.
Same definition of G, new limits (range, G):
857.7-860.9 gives 44.5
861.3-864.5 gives 45.4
